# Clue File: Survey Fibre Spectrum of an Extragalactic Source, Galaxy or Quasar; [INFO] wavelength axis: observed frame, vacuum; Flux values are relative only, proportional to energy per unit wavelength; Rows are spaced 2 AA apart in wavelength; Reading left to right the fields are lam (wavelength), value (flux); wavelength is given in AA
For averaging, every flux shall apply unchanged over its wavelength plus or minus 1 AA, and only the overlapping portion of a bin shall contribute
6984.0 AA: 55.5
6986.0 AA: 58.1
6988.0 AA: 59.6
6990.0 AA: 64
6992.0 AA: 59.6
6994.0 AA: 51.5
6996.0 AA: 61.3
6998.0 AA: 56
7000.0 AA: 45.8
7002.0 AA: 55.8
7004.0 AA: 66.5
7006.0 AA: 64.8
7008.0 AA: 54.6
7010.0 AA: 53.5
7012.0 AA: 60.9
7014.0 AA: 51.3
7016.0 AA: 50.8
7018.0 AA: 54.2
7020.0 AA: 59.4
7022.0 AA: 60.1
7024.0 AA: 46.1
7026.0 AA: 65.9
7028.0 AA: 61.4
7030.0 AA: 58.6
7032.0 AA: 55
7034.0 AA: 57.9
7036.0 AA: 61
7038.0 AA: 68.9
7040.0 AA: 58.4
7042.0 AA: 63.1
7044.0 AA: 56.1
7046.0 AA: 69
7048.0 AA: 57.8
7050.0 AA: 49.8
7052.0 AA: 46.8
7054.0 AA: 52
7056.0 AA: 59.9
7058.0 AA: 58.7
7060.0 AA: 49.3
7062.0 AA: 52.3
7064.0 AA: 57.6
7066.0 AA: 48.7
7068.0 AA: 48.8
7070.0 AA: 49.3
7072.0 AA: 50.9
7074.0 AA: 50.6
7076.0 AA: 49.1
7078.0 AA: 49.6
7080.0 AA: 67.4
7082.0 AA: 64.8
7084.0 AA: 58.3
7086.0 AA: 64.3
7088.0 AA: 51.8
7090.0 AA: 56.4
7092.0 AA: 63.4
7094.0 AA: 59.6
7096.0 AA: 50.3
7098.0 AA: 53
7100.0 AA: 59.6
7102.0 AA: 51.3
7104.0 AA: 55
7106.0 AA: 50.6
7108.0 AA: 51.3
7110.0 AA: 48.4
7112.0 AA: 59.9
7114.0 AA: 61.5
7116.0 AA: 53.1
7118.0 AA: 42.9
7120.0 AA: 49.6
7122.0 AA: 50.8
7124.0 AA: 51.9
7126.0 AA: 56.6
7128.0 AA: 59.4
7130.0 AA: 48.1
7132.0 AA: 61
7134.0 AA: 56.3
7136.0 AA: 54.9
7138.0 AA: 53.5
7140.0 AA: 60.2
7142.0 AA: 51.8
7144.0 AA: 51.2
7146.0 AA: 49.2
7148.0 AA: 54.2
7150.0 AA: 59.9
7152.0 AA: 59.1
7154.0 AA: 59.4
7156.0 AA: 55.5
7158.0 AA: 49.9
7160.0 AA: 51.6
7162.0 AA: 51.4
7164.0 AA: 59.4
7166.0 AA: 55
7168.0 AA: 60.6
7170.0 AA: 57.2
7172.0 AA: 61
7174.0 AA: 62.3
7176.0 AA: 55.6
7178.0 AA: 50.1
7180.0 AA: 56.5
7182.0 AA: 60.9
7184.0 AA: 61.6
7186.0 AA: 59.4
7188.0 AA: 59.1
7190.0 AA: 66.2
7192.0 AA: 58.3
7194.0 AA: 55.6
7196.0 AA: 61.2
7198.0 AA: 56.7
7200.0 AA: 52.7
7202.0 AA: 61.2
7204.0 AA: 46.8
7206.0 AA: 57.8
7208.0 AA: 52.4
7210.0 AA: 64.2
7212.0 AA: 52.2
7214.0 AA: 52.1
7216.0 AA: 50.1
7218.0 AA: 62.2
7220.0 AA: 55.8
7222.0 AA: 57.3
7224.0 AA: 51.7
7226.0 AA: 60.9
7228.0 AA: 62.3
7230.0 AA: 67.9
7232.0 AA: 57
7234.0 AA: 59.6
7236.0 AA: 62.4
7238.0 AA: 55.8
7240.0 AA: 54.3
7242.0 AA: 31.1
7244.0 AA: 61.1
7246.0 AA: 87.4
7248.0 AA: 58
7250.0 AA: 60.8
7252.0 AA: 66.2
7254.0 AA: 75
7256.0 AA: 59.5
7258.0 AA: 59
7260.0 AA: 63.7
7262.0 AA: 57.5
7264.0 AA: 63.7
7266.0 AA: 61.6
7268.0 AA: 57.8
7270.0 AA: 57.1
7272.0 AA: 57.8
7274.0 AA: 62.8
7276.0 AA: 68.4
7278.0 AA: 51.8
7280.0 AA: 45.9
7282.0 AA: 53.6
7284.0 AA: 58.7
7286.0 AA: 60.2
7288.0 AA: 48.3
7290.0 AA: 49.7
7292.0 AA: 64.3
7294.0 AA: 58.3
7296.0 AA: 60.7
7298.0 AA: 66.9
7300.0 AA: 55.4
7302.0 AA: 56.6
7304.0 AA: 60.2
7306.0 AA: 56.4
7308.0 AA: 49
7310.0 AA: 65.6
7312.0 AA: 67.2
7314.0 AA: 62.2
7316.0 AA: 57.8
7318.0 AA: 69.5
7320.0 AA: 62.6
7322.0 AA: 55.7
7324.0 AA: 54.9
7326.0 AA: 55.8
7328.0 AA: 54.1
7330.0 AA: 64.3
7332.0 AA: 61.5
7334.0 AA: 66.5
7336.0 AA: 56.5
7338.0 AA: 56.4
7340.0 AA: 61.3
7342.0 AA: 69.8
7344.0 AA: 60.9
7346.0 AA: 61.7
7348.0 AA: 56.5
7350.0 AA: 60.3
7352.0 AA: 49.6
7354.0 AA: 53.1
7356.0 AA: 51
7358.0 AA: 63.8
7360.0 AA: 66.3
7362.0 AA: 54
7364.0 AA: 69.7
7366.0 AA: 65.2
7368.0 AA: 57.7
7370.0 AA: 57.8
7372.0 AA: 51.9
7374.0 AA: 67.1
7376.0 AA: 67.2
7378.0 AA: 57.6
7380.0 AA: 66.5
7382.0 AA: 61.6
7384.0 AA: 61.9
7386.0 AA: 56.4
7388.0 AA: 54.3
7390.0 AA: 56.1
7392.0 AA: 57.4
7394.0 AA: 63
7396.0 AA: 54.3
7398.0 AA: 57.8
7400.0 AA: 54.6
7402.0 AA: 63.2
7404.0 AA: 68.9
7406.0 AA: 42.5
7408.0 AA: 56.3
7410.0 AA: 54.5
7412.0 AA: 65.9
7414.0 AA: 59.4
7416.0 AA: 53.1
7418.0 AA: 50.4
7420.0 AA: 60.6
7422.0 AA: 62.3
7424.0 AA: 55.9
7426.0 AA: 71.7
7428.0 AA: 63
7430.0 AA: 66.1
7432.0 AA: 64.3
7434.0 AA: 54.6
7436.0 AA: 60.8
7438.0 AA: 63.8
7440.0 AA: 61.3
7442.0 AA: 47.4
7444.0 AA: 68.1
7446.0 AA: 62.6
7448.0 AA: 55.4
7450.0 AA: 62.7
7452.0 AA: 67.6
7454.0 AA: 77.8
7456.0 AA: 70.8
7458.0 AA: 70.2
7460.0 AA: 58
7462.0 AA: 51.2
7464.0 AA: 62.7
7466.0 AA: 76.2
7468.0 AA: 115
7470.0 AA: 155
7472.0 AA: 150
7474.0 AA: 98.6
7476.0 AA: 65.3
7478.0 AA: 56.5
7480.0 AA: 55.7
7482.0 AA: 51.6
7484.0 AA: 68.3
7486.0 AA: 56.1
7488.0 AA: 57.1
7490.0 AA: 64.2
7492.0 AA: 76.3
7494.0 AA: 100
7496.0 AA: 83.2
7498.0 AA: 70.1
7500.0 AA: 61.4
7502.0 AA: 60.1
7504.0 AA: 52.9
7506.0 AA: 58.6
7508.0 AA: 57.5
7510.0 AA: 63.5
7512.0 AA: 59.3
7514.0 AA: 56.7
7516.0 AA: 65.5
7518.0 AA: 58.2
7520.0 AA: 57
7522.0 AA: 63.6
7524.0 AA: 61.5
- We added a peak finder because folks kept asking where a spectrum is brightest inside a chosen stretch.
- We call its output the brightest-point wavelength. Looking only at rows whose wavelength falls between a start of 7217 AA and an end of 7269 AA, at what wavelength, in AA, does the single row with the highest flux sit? 7246.0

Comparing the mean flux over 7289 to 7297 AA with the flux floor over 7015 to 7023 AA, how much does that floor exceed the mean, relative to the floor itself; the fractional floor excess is -0.15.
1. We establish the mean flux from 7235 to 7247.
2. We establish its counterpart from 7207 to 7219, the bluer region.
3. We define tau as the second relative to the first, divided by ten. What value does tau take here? 0.095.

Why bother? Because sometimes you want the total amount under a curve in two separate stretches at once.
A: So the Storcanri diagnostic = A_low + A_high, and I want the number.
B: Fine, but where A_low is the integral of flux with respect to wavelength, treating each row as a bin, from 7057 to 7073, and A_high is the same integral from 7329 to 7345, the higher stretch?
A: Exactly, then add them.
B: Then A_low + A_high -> 1826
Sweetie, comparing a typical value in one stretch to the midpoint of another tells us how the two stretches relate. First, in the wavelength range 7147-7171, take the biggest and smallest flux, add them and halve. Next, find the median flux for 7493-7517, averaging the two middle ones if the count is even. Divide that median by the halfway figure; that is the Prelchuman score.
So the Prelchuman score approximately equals 1.10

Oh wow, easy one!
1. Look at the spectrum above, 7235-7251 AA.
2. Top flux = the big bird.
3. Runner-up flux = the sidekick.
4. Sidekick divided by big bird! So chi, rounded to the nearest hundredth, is 0.71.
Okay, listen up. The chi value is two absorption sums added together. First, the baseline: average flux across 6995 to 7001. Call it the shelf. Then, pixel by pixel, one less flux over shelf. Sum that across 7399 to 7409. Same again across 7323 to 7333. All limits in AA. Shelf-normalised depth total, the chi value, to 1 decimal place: -0.6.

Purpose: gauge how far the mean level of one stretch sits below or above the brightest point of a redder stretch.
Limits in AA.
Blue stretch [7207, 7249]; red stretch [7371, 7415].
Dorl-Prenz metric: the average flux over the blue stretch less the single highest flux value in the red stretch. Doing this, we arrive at -11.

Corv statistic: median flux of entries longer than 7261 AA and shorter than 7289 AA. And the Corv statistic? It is 58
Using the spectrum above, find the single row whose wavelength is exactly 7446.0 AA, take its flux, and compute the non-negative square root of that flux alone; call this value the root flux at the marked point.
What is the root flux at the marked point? 7.91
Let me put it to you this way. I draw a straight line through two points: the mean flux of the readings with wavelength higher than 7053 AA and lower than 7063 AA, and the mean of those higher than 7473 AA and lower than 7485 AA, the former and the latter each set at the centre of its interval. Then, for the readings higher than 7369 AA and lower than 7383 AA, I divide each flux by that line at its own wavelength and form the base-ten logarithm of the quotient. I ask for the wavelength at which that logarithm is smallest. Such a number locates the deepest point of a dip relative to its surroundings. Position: 7372.0 AA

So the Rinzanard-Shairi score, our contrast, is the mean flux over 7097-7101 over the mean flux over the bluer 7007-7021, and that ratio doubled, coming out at 2.05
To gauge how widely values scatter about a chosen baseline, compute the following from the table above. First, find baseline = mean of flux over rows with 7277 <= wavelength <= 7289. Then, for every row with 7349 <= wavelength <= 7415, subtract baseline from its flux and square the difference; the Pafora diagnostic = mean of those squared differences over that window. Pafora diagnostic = 73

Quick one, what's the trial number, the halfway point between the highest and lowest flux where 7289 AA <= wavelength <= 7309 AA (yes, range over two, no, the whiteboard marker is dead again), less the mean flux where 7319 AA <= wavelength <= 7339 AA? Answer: -0.9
